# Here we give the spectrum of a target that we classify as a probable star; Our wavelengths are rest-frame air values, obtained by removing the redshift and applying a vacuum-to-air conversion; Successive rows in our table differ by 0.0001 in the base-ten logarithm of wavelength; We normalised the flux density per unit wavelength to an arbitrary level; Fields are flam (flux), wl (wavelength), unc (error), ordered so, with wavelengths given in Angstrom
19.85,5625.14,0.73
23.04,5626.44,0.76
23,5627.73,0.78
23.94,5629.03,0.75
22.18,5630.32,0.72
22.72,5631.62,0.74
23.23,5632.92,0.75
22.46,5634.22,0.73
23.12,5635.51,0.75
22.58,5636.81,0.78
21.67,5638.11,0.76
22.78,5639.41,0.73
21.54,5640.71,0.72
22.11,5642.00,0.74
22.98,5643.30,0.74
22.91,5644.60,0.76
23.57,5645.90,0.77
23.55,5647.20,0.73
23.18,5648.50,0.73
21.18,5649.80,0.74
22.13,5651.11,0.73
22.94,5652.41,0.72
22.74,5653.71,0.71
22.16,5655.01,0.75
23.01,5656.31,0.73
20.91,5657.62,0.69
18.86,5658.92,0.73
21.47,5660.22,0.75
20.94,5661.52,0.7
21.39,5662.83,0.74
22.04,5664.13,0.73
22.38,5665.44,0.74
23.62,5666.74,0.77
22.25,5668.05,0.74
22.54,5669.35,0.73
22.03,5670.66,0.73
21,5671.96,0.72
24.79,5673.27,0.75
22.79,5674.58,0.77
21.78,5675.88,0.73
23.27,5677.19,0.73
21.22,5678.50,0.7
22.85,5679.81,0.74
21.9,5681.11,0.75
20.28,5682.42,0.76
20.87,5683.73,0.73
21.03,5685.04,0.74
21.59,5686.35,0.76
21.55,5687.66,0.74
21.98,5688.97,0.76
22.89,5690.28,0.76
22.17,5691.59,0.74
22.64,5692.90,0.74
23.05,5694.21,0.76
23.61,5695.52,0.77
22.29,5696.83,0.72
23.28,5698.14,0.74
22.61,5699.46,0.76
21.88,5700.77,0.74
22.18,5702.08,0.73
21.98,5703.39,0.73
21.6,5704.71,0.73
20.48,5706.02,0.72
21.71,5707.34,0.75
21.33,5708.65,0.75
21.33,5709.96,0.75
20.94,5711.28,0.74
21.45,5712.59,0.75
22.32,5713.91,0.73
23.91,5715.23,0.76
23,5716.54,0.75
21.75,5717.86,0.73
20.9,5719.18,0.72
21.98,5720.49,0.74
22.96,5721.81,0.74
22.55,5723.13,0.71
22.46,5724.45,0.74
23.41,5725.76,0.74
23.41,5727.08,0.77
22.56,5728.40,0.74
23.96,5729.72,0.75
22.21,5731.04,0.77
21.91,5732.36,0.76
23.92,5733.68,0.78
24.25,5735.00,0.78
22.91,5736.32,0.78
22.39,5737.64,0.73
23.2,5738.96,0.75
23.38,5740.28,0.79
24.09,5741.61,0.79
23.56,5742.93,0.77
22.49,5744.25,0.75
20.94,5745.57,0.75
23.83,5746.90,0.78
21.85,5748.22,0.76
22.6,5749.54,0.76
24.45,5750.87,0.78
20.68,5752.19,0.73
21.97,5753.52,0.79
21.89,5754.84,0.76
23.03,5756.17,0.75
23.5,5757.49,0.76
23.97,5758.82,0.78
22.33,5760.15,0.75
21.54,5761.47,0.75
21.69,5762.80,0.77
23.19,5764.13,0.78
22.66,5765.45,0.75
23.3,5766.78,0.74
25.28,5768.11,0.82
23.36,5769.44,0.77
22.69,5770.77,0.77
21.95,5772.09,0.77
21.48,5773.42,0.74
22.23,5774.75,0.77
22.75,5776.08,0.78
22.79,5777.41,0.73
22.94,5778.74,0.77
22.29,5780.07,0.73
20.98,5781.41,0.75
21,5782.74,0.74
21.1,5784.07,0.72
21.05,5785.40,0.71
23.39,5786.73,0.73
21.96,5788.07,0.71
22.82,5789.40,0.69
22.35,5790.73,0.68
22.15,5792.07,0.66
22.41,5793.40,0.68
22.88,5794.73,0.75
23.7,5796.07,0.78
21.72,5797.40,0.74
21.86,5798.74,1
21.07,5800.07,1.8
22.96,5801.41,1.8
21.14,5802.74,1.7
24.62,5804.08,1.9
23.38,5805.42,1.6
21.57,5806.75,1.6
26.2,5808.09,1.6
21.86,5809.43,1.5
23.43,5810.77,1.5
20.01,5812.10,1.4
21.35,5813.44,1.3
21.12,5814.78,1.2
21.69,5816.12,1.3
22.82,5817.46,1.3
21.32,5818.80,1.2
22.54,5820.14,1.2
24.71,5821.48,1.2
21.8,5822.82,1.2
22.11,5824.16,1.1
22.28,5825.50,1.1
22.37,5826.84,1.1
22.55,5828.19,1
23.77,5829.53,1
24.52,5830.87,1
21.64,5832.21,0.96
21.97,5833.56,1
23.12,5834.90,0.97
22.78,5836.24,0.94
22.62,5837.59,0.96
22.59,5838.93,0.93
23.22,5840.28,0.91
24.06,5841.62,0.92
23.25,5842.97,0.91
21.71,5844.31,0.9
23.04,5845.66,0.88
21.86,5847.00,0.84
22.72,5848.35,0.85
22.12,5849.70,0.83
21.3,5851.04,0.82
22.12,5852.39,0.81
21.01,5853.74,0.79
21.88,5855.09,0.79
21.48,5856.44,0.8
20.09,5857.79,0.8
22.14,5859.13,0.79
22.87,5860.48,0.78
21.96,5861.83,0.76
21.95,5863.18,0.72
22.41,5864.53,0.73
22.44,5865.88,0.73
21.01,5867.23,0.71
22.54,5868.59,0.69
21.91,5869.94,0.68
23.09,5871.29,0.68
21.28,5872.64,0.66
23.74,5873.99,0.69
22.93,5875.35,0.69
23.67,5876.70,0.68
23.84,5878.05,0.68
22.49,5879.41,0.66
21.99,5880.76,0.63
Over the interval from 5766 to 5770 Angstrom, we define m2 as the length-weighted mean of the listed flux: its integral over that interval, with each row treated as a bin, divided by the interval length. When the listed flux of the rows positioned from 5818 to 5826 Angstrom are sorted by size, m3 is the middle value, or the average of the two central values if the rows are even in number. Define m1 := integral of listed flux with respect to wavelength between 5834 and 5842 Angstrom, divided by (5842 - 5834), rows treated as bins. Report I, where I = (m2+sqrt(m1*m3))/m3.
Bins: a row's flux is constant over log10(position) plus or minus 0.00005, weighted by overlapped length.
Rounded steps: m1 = 23.0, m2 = 23.9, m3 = 22.2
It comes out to 2.10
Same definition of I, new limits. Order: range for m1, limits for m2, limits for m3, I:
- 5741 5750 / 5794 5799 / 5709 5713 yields 2.09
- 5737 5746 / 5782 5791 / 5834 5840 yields 1.97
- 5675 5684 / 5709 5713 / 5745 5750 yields 1.95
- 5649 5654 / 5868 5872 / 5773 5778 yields 2.00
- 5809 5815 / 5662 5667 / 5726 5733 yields 1.96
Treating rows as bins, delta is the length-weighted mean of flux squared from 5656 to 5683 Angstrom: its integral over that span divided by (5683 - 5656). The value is 484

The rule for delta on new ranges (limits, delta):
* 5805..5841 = 511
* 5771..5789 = 486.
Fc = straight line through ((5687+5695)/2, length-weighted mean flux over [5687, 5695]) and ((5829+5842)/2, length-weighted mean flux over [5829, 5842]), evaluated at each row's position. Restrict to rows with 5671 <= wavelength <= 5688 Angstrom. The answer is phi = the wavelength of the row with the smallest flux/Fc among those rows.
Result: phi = 5682.42 Angstrom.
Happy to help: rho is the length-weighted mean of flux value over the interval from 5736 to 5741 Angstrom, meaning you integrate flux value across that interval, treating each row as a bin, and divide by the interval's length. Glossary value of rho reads 23.0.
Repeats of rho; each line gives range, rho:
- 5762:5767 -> 22.6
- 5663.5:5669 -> 22.6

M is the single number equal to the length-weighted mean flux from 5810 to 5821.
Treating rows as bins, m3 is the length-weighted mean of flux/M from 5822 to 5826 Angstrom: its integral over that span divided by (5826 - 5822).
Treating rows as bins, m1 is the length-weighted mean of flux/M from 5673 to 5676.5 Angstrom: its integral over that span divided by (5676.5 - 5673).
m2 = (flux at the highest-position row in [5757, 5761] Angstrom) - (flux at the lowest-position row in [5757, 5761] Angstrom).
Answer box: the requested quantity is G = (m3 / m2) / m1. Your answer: -0.8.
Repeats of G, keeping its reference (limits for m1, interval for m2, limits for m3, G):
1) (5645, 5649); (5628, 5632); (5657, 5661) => -0.7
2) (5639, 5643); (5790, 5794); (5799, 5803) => 16.4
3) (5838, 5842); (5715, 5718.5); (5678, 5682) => -0.4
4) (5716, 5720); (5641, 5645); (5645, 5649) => 1.3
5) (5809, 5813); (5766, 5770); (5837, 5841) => 17.5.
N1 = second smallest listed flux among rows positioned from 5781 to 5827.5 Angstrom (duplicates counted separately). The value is 20.98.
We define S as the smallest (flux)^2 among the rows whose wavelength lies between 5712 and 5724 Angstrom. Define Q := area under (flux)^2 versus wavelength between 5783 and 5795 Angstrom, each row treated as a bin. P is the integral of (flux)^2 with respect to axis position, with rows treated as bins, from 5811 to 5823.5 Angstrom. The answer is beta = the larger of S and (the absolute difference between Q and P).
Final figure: 437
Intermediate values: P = 6062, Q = 5909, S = 436.8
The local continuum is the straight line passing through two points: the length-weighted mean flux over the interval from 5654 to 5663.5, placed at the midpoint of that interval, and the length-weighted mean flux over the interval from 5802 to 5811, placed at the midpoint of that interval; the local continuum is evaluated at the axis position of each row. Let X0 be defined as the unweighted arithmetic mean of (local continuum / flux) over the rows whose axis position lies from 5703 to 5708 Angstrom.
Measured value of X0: 1.02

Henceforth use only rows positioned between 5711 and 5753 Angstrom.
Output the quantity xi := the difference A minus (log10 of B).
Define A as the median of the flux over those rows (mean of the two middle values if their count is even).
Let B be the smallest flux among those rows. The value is 21.3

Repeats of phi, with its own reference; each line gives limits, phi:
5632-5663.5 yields 5658.92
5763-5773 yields 5772.09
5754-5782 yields 5781.41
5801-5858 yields 5857.79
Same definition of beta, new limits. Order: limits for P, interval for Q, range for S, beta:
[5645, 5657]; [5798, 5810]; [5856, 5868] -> 404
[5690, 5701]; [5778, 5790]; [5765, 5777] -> 461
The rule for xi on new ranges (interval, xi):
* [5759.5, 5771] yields 21.4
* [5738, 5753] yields 21.9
